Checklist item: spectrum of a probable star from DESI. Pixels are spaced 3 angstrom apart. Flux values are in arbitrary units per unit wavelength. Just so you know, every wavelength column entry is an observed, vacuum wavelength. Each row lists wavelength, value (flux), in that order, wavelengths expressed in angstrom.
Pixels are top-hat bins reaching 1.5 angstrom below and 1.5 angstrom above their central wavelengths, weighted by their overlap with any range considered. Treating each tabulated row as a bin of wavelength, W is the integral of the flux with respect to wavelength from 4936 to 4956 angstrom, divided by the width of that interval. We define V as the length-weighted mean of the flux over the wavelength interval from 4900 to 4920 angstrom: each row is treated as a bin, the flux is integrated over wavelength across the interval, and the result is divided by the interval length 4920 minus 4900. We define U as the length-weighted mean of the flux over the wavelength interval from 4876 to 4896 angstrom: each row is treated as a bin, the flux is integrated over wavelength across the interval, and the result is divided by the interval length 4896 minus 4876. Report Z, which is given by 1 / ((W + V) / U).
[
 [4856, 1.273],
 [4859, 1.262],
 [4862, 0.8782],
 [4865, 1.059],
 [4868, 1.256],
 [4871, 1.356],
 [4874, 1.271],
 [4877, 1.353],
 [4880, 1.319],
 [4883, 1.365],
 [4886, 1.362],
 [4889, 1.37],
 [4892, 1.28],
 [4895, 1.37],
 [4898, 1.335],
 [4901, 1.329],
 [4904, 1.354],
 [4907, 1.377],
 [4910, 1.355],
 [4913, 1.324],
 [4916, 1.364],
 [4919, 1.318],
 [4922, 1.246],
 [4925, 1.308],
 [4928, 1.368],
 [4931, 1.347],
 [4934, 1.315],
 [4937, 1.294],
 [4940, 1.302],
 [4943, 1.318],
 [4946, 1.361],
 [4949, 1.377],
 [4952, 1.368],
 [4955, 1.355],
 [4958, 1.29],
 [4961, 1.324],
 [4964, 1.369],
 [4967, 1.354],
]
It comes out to 0.500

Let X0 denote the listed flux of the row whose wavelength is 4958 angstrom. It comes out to 1.29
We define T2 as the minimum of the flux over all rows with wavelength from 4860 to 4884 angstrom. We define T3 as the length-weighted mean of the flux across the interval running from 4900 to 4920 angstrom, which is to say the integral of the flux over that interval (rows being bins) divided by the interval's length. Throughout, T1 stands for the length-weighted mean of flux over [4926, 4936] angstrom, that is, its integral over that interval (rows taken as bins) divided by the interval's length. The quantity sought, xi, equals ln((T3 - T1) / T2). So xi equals -4.7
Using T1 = 1.34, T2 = 0.8782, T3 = 1.35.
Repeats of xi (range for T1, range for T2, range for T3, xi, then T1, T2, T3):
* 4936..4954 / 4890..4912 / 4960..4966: -4.8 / 1.34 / 1.28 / 1.35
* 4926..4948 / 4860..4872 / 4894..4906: -3.9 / 1.33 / 0.8782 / 1.35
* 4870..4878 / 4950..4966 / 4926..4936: -4.4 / 1.32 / 1.29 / 1.34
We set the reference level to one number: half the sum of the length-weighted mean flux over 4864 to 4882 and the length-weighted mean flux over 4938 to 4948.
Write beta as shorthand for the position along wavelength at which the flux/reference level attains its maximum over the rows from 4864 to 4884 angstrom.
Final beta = 4883 angstrom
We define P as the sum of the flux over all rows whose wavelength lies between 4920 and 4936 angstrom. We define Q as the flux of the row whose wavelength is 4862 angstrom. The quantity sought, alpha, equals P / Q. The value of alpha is 7.5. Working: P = 6.58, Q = 0.8782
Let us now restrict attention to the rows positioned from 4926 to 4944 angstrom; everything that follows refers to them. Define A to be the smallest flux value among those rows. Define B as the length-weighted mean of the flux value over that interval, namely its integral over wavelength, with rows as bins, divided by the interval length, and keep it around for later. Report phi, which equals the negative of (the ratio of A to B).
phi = -0.978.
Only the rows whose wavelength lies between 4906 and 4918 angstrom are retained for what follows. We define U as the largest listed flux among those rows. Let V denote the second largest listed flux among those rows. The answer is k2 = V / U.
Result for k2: 0.991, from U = 1.377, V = 1.364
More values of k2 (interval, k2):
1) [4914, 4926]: 0.966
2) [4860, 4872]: 0.926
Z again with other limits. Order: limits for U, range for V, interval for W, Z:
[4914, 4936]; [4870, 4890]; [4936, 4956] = 0.493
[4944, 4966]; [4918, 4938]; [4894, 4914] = 0.506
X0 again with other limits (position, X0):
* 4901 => 1.329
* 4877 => 1.353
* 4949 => 1.377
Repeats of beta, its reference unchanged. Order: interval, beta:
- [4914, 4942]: 4928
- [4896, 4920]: 4907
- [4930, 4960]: 4949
